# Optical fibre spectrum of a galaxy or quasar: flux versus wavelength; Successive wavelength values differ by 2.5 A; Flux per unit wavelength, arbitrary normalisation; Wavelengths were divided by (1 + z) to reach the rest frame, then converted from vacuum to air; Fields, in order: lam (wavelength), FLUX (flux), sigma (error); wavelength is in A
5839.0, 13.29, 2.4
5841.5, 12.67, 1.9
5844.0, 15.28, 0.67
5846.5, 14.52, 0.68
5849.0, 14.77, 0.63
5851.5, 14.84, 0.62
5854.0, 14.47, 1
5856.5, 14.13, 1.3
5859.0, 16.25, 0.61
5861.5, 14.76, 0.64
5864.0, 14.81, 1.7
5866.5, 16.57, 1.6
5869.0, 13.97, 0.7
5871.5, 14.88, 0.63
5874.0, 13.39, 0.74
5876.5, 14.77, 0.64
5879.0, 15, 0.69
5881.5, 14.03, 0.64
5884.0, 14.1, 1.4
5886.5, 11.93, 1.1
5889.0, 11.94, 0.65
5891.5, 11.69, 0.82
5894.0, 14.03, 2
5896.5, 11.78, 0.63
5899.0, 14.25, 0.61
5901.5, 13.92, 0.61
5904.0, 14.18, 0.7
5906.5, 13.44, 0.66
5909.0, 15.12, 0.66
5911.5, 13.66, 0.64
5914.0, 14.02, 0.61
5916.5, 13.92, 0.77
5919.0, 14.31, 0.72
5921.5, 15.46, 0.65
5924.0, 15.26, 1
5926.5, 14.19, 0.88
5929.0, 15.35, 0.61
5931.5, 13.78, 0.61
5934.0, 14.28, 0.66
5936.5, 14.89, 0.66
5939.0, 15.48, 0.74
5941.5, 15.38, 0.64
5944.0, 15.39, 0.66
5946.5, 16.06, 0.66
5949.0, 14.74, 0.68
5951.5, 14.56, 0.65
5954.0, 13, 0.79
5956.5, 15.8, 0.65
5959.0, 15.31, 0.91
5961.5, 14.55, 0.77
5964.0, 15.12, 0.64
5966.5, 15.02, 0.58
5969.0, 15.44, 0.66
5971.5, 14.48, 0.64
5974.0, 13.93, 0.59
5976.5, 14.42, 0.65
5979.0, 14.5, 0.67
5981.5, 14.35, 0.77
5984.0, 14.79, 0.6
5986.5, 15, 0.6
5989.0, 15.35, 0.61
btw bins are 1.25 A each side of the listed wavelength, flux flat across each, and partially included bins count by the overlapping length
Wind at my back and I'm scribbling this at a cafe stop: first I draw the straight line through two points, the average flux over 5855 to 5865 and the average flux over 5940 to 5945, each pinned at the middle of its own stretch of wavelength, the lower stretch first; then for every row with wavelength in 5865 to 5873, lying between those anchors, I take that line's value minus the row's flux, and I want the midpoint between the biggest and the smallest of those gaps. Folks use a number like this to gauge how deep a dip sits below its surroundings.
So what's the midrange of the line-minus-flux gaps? -0.25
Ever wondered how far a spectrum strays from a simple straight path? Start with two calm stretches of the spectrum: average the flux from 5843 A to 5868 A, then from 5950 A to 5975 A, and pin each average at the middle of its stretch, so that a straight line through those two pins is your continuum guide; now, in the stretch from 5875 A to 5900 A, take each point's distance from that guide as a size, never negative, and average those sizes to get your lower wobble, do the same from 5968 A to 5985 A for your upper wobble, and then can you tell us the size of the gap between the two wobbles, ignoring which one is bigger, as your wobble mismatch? 1.2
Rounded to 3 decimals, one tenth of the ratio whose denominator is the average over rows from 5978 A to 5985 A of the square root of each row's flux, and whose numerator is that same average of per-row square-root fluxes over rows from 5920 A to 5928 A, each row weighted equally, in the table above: 0.101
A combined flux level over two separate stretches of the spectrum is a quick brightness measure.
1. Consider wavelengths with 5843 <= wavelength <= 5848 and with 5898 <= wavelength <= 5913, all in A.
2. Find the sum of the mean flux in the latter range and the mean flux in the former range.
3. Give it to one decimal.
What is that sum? 29.0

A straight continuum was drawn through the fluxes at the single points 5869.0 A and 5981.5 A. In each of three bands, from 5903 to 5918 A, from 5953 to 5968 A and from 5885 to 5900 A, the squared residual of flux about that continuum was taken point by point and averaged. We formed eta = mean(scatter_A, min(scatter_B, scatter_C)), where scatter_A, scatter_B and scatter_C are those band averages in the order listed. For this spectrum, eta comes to 0.67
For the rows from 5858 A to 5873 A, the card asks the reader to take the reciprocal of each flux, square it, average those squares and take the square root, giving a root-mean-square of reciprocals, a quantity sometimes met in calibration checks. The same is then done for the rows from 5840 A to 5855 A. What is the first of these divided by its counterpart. 0.95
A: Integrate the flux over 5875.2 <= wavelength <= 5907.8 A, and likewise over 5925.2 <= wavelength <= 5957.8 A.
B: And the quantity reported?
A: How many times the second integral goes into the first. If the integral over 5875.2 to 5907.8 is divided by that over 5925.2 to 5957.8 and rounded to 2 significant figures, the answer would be 0.91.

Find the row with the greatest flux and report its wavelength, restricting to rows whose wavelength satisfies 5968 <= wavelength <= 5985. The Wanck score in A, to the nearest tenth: 5969.0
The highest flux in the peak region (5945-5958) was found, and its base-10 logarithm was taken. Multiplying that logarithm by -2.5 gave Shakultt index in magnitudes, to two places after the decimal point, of -3.01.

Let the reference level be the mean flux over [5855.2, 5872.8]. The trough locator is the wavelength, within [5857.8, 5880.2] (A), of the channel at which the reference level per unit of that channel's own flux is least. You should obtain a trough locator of 5866.5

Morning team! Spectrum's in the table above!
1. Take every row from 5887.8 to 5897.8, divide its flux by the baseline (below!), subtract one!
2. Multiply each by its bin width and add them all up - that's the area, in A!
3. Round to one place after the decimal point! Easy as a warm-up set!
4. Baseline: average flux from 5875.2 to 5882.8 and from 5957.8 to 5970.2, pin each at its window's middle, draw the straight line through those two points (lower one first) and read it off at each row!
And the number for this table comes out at -1.6 A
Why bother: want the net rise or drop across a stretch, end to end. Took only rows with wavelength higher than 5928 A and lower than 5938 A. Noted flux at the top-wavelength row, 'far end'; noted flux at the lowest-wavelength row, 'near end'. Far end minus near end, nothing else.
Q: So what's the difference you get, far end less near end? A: -0.46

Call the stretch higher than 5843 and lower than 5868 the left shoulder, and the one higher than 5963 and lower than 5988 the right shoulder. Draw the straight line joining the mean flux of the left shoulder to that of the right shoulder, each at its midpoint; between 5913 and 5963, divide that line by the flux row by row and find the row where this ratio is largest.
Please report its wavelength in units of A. 5954.0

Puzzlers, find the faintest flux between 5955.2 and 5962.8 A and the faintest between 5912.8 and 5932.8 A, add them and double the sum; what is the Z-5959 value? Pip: 57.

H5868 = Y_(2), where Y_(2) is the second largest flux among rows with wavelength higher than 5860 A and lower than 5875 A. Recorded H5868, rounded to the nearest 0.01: 14.88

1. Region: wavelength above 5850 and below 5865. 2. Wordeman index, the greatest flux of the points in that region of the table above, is 16.25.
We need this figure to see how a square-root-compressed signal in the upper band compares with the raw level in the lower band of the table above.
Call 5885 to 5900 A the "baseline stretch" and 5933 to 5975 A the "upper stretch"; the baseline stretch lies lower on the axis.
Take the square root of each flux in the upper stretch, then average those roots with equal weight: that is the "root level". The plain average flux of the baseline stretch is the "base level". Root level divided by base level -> 0.306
